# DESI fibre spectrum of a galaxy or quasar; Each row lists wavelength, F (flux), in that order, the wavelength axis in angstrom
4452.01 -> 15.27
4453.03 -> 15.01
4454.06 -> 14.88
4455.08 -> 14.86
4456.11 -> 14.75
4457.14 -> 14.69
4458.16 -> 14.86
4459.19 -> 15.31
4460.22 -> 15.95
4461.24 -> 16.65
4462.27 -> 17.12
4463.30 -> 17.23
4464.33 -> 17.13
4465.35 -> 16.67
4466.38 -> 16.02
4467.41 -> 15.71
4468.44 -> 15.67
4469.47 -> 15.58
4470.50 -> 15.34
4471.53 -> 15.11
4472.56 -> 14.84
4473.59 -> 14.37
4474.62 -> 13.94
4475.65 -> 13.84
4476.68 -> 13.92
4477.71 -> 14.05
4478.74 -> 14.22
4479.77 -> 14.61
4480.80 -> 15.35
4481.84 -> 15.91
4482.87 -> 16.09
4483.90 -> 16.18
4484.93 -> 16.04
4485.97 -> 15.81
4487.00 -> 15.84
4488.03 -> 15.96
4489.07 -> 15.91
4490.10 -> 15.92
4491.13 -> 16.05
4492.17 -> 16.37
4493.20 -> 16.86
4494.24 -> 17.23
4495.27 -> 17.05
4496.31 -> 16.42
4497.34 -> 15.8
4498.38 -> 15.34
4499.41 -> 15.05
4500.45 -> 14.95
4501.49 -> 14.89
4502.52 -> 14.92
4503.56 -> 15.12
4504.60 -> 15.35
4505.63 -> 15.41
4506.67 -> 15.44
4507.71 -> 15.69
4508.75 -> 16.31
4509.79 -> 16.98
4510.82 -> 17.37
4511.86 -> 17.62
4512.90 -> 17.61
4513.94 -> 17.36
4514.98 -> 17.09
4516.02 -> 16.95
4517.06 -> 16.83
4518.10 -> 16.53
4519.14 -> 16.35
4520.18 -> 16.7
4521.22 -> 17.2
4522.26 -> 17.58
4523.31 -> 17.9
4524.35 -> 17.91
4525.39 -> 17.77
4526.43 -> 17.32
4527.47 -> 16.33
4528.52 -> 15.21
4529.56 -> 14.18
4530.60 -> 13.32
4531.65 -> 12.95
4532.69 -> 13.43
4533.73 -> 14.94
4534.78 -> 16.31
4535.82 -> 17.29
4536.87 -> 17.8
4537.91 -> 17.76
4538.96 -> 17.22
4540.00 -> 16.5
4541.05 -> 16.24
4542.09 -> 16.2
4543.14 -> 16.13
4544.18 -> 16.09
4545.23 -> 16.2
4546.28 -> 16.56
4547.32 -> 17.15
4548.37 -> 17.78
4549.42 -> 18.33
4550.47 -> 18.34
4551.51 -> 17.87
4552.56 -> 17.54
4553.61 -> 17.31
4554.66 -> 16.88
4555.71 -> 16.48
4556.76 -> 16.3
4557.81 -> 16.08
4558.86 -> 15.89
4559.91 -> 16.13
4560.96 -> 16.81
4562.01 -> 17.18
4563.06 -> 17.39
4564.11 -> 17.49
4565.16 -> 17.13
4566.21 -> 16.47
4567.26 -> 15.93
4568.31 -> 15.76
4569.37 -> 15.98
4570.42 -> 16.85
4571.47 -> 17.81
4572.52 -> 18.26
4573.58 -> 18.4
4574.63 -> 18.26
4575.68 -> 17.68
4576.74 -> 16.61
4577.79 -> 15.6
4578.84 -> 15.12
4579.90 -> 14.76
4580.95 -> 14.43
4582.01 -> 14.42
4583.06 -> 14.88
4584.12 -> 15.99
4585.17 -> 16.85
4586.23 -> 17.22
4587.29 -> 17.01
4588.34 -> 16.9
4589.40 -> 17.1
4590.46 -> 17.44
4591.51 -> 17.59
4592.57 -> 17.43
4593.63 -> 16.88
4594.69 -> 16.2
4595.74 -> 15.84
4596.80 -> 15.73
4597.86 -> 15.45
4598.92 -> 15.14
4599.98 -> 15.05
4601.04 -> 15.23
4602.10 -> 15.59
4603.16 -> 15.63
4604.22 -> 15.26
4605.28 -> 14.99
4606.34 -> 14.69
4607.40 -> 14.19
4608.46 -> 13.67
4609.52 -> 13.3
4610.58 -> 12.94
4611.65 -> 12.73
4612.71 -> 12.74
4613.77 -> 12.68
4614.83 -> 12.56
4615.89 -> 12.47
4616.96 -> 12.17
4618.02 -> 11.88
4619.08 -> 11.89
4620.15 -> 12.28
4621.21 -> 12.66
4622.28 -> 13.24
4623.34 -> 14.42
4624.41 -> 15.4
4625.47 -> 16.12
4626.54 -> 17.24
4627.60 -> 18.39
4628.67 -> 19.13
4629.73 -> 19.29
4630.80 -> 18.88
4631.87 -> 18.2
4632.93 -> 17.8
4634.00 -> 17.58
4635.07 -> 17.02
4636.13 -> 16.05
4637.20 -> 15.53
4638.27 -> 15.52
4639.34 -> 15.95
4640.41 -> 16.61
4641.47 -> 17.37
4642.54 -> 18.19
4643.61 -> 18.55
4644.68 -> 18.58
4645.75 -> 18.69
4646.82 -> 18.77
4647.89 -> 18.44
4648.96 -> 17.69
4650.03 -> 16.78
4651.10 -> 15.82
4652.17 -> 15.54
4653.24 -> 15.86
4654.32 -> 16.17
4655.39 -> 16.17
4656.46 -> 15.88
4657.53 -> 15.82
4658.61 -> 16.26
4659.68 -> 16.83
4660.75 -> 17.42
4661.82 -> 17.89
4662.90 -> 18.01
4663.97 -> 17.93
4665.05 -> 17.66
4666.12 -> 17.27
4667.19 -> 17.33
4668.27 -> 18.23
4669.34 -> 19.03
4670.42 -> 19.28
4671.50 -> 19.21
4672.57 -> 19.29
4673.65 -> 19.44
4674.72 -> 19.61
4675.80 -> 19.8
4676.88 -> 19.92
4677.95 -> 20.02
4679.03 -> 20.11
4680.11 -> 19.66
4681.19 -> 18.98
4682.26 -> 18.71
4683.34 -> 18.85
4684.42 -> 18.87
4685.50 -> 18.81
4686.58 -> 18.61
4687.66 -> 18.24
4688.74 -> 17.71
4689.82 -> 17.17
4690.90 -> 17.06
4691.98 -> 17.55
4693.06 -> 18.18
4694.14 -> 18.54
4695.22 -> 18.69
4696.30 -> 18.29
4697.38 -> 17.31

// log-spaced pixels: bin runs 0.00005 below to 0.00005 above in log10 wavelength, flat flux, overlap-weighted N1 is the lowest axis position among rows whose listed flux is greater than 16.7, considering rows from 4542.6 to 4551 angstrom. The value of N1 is 4547.32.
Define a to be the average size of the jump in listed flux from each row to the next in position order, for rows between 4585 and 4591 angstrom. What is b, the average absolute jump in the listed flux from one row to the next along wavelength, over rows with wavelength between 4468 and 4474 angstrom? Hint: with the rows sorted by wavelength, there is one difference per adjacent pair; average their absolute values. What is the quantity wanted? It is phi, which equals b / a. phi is 1.1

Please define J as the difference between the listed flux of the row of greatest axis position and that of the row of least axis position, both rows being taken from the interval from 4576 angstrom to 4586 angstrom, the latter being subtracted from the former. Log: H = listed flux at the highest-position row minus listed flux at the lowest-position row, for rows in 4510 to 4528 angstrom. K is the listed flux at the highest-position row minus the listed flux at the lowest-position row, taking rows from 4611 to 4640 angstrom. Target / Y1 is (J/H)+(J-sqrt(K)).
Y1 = -2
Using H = -1.0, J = 0.2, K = 3.22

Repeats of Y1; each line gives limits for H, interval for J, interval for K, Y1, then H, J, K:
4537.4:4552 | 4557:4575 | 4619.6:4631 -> 19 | 0.1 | 2.2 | 6.60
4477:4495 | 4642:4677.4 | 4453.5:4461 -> 1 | 3.2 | 1.7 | 1.07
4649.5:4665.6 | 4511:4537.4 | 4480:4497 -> -1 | 0.9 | 0.2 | 1.07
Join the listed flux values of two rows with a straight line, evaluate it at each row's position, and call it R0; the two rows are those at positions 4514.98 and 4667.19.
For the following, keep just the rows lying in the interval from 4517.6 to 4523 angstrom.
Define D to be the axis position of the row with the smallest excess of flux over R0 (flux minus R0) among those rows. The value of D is 4519.14 angstrom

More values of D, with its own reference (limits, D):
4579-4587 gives 4582.01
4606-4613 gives 4611.65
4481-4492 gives 4485.97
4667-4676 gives 4667.19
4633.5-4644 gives 4638.27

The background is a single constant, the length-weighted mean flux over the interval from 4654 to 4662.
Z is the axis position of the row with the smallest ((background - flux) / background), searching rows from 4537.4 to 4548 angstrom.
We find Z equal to 4537.91 angstrom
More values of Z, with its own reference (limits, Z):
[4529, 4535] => 4534.78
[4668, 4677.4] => 4676.88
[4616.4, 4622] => 4621.21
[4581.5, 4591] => 4590.46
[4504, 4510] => 4509.79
